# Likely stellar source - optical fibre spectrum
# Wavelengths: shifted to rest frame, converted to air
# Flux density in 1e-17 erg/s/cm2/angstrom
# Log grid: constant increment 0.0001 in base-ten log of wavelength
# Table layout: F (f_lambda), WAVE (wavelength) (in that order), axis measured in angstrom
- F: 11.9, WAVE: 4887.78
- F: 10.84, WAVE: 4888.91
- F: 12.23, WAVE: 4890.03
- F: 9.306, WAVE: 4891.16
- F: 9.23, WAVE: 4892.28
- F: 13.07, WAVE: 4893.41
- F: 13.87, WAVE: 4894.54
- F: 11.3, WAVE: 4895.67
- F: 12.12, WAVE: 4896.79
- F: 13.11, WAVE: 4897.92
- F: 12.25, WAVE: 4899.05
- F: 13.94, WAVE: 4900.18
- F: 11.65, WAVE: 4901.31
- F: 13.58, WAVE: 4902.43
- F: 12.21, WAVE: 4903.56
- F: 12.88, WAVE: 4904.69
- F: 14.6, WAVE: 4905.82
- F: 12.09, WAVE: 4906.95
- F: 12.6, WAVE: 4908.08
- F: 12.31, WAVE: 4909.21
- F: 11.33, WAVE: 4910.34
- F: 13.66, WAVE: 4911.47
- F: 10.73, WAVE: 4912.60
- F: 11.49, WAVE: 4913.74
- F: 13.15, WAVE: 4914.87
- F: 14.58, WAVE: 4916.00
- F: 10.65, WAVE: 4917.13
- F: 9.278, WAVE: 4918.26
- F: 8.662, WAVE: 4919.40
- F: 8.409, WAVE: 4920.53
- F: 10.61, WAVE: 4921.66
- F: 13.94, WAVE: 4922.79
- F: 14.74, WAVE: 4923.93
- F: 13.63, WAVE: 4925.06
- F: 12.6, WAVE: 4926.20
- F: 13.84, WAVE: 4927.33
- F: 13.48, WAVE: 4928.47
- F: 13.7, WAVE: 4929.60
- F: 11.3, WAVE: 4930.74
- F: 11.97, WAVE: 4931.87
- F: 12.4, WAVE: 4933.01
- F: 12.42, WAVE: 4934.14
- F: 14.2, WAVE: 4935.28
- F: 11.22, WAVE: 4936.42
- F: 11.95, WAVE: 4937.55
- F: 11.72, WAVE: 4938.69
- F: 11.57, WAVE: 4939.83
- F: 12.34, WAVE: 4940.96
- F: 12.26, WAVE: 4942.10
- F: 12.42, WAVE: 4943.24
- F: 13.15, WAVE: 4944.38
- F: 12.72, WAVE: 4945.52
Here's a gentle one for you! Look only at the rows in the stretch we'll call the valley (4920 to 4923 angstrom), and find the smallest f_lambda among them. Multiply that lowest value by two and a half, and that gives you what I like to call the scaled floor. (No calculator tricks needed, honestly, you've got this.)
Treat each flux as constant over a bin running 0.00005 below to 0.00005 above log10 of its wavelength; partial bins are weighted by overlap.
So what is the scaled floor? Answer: 21.0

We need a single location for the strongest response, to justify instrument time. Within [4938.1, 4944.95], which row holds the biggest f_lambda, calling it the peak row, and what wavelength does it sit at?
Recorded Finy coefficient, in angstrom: 4944.38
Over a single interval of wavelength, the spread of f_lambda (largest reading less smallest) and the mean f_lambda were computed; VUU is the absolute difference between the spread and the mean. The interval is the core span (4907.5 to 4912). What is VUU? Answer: 10.1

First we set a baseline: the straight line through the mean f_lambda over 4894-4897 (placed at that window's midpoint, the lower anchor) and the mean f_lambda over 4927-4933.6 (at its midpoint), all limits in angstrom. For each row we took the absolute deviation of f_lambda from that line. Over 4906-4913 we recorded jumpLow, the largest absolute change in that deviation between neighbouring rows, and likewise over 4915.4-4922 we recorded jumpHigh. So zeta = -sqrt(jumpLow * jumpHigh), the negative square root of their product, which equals -1.47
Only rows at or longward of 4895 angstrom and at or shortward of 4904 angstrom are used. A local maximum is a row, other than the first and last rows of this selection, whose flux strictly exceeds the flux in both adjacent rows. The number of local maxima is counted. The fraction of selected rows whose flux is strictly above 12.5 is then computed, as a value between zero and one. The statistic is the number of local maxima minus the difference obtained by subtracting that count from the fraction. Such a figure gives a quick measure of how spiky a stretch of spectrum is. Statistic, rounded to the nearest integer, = 6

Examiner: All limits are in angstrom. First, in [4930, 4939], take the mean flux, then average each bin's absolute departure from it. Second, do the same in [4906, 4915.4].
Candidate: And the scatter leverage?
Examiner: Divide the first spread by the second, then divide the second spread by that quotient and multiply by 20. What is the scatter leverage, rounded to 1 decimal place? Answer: 17.9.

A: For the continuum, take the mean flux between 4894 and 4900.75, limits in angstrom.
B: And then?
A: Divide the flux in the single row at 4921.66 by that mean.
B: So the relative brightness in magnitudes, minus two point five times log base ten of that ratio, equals 0.20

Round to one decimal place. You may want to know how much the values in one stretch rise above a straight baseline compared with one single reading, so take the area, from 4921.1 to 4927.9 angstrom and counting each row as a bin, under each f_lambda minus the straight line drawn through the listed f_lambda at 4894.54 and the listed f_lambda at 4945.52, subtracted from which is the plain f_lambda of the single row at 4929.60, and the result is -13.5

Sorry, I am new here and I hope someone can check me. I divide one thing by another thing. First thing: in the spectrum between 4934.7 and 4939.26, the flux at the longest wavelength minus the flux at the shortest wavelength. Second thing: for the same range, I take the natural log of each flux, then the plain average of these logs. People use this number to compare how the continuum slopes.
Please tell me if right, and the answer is -1.0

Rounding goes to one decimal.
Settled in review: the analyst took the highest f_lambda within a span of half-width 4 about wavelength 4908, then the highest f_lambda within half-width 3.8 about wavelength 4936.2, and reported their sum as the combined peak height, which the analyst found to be 28.8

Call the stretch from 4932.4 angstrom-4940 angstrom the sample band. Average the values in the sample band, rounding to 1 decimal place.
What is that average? 12.2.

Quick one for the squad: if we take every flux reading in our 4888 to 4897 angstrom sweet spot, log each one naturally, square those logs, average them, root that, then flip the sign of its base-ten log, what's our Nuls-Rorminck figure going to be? -0.387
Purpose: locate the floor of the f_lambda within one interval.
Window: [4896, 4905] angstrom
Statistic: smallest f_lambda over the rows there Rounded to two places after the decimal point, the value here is 11.65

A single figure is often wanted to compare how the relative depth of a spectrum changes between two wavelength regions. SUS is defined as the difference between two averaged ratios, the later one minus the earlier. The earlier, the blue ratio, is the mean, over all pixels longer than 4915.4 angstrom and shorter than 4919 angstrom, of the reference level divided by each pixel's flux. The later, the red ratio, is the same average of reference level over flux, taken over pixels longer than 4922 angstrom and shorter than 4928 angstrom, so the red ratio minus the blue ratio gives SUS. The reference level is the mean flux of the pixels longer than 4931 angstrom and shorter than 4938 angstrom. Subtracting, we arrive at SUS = -0.21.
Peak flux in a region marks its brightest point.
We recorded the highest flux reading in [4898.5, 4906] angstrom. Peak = 14.6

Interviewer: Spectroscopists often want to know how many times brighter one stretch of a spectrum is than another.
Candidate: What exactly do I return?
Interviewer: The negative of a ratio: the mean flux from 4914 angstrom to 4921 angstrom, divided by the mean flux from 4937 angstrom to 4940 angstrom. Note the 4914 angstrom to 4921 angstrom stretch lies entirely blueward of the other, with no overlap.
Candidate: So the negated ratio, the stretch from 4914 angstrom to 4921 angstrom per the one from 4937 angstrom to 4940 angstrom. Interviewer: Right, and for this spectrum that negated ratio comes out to -0.92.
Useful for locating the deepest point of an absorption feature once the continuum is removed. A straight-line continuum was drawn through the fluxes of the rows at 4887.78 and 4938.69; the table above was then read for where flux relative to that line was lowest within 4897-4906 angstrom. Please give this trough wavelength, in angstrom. 4901.31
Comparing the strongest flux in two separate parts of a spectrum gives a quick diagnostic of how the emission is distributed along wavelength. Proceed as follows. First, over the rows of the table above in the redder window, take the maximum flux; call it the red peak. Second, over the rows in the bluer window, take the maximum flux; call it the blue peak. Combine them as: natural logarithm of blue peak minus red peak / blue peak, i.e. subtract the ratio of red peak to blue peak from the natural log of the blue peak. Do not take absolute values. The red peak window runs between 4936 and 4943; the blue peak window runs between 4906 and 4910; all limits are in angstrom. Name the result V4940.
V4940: 1.55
